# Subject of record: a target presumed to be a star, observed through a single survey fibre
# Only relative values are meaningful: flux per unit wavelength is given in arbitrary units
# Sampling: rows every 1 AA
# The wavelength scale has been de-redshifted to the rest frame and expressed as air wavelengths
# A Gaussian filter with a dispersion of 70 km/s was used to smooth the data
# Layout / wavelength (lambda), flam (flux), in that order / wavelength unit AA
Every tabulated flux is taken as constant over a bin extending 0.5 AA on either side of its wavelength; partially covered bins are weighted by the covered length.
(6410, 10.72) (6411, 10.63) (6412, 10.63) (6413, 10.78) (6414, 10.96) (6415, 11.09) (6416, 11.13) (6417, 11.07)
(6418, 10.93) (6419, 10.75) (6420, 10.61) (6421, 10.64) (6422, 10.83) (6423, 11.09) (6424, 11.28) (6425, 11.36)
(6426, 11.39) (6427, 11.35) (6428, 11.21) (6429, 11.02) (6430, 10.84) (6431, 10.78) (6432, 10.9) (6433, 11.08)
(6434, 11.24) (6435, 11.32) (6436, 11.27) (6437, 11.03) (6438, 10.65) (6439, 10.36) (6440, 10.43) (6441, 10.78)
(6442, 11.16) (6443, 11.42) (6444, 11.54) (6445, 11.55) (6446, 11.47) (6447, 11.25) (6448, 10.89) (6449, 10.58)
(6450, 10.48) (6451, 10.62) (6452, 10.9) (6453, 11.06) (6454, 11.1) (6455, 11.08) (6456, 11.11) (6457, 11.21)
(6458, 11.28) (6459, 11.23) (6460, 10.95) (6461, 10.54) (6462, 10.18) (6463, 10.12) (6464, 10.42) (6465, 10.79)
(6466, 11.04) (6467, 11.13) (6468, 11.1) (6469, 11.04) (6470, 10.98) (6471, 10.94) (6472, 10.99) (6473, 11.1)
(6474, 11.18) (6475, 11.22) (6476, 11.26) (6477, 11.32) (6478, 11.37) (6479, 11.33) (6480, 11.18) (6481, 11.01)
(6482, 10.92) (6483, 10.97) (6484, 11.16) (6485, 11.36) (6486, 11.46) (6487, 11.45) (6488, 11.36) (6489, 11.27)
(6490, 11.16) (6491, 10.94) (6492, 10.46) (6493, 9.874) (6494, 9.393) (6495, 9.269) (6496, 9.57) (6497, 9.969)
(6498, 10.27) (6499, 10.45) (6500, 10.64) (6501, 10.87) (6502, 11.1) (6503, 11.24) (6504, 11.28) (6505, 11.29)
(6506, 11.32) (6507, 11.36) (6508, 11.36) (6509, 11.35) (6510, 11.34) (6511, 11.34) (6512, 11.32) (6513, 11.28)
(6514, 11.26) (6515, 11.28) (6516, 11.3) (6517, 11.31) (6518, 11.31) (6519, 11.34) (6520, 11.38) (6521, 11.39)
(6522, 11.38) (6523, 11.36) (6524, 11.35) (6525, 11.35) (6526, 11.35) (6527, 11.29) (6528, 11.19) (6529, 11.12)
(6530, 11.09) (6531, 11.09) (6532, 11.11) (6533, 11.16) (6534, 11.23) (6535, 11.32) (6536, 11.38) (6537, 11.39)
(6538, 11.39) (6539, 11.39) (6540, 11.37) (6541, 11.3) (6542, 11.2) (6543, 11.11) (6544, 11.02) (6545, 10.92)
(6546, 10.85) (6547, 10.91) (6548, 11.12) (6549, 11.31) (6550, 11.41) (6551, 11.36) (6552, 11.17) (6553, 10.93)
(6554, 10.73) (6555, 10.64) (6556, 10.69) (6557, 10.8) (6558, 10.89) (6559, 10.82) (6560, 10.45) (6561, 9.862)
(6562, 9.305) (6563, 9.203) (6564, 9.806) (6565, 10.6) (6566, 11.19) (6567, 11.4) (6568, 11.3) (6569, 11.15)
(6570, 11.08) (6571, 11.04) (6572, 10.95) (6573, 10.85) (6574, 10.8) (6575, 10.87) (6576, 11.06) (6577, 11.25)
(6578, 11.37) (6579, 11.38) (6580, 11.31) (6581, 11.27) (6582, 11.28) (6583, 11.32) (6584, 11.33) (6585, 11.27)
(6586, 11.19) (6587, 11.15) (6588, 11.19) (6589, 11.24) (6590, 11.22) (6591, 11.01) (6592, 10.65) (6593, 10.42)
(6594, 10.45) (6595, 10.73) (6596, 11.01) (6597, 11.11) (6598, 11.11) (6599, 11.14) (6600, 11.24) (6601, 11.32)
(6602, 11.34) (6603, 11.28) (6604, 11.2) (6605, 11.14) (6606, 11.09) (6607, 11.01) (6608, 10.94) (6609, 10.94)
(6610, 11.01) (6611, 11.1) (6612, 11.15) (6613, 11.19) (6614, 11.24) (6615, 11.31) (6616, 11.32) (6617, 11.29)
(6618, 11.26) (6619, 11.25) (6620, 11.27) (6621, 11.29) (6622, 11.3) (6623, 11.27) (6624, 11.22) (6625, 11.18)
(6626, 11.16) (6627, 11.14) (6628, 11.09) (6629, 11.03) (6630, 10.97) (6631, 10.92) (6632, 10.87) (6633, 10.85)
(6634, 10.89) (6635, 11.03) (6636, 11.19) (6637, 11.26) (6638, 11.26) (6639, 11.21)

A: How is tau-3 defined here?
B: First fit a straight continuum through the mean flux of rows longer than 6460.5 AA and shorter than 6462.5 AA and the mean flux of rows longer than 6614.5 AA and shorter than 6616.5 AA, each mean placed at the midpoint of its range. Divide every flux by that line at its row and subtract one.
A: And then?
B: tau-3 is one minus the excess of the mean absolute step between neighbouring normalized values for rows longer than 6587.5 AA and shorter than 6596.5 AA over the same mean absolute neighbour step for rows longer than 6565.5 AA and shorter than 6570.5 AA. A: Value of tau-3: 1.00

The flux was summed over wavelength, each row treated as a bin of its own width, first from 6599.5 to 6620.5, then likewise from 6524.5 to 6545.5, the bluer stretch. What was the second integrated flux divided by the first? 1.00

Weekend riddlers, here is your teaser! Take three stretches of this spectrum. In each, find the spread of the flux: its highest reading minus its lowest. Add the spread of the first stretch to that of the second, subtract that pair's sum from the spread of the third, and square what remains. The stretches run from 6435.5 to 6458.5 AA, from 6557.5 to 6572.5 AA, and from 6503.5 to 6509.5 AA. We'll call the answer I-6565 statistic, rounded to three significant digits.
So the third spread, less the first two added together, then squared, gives 10.9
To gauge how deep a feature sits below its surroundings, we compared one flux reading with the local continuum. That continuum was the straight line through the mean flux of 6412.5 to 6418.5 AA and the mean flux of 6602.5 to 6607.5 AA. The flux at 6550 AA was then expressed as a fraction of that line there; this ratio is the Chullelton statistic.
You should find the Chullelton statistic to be 1.028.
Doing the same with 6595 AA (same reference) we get 0.964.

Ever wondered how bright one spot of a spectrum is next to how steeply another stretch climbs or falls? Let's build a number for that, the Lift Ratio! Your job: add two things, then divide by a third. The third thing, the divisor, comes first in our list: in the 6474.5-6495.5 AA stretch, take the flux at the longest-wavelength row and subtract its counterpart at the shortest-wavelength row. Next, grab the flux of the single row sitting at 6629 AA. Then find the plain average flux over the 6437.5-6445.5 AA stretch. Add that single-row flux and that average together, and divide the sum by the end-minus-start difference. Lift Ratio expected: -11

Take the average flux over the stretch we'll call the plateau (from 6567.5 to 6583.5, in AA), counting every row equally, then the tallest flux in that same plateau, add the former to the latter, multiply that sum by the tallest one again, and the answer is 256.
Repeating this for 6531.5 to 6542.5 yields 258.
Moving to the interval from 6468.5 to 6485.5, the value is 256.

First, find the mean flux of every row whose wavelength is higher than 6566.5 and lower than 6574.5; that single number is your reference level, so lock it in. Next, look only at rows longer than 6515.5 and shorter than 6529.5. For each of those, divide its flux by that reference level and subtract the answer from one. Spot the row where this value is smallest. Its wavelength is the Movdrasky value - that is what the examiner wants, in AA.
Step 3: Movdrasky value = 6521 AA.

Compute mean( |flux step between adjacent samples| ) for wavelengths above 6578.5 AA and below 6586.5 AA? 0.044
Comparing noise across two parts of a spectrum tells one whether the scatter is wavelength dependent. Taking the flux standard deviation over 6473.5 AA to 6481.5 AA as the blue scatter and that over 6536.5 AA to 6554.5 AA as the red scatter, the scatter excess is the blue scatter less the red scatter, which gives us -0.11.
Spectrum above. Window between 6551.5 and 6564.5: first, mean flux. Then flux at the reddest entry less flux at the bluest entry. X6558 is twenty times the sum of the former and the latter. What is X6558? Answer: 181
